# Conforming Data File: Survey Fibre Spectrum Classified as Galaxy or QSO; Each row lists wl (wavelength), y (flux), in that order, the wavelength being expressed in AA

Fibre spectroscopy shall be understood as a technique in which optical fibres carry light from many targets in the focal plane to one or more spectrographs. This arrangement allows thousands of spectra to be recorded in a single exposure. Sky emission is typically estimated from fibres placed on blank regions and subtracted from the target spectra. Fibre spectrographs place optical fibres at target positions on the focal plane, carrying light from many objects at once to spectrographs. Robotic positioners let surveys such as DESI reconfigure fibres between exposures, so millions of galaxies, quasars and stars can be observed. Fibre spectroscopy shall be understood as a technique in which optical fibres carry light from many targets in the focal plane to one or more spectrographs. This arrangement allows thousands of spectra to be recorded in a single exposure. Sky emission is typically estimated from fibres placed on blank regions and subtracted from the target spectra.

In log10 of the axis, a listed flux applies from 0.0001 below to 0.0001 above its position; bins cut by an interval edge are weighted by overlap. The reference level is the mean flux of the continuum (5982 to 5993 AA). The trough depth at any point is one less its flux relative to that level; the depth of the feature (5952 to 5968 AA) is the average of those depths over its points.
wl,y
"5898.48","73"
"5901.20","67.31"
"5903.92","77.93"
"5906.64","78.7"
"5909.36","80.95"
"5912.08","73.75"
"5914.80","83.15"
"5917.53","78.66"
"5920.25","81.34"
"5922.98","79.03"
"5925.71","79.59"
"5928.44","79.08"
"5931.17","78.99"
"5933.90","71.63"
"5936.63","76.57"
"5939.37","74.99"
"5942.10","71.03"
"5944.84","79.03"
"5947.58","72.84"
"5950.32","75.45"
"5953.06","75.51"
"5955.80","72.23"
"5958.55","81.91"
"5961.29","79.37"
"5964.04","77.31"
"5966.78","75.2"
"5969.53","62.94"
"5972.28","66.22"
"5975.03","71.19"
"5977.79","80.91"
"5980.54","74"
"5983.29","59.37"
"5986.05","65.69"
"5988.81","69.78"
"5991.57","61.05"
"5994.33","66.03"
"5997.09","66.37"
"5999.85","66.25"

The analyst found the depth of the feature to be -0.20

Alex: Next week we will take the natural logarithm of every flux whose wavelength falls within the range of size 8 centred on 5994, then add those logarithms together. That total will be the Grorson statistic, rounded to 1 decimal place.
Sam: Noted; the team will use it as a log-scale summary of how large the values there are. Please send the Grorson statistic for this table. 12.5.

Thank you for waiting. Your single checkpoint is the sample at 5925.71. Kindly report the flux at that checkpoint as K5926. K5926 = 79.59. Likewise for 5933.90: 71.63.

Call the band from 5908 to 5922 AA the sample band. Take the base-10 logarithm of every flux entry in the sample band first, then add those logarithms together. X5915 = 9.50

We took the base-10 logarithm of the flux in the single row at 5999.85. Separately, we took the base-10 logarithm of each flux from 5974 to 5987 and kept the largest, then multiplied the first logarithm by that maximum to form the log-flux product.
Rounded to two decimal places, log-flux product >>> 3.47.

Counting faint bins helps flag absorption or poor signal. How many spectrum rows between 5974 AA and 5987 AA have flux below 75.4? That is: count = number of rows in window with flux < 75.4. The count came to 4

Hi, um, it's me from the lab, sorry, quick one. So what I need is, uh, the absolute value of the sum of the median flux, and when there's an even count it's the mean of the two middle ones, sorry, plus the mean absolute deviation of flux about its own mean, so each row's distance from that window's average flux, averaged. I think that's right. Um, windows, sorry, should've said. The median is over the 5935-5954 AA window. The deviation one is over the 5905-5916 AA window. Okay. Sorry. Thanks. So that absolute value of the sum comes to 78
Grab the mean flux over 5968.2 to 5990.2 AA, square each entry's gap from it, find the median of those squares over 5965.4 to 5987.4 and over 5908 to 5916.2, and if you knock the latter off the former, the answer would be -118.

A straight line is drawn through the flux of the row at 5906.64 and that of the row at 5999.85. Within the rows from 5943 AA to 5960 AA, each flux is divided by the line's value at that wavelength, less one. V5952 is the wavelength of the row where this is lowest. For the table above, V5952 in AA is 5947.58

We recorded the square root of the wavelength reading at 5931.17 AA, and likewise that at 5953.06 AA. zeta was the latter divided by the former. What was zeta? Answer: 0.98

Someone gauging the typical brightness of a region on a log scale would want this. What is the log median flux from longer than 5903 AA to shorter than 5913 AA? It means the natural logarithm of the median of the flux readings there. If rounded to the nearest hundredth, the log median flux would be 4.36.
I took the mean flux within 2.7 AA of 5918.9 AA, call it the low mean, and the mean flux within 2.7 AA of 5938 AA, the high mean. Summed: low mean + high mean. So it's 156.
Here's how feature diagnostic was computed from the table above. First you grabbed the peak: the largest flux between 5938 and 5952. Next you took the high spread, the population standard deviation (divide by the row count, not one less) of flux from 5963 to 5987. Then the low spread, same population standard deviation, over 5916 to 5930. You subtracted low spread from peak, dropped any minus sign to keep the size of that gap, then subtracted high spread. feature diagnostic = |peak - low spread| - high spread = 71.3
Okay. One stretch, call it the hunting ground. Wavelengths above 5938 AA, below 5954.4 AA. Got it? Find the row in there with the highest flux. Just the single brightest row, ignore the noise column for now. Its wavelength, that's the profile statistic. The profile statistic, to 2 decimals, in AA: 5944.84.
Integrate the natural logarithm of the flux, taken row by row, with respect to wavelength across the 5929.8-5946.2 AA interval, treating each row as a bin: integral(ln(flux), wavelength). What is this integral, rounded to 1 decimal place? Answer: 70.9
